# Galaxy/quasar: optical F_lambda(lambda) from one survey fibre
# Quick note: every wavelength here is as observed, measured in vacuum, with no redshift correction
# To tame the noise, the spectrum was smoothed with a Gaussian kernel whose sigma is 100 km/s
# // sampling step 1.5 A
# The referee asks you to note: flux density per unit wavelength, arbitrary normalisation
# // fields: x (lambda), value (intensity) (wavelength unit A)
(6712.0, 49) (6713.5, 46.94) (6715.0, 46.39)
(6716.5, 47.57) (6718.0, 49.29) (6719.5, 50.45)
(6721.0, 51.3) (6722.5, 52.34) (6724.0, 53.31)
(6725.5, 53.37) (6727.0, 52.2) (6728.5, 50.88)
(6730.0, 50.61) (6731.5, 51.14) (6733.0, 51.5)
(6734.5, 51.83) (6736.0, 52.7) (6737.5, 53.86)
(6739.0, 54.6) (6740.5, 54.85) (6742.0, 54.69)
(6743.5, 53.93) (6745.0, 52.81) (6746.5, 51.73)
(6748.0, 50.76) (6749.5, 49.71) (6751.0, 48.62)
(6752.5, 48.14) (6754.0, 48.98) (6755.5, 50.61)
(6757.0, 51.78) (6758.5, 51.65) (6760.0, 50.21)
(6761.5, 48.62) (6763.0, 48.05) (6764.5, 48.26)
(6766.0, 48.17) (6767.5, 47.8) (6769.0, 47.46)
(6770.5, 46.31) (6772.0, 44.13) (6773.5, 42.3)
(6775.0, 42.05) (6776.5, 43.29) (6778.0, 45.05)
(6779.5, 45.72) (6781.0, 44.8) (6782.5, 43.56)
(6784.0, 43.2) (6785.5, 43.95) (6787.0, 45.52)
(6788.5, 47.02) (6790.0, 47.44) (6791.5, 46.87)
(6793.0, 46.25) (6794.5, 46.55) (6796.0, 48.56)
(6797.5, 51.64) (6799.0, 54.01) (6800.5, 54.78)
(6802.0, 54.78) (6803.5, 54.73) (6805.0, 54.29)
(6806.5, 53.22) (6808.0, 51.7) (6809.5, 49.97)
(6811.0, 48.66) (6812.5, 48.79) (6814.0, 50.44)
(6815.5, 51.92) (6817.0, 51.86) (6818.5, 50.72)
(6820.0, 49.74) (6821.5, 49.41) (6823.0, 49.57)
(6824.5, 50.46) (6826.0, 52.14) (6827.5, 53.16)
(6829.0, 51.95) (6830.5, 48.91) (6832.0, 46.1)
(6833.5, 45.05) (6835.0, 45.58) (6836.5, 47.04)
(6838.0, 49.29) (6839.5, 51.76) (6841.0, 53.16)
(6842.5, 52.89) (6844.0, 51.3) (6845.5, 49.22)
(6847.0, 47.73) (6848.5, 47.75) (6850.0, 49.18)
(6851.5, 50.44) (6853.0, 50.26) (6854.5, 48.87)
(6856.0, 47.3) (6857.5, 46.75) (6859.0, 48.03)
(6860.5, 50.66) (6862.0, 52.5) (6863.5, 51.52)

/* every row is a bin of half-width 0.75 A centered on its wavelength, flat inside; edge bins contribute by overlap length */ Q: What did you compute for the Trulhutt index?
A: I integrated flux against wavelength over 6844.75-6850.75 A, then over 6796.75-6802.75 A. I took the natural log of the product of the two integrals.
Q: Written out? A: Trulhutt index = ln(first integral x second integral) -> 11.4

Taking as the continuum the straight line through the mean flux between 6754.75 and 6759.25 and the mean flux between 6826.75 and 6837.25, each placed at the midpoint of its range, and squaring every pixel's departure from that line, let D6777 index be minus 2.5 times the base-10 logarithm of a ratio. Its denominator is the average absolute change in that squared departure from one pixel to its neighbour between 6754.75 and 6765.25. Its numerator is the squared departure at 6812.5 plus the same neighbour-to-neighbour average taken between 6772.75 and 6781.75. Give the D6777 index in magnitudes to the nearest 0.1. -2.1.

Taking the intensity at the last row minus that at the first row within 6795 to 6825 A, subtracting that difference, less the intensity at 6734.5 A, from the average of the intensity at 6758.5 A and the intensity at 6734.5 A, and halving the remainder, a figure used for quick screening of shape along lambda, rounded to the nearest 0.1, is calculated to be 50.8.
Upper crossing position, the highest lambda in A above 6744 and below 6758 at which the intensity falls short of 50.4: 6754.0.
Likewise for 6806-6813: 6812.5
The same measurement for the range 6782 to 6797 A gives 6796.0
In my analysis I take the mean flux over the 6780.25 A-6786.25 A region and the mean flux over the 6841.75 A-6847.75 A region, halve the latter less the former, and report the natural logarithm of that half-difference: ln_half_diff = 1.2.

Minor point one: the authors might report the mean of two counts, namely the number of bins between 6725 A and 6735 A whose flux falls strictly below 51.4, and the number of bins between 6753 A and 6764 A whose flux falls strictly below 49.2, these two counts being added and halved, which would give 3.0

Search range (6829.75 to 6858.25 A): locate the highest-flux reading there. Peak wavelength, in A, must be 6841.0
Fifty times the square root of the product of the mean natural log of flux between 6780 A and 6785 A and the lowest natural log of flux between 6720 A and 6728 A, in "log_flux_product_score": 193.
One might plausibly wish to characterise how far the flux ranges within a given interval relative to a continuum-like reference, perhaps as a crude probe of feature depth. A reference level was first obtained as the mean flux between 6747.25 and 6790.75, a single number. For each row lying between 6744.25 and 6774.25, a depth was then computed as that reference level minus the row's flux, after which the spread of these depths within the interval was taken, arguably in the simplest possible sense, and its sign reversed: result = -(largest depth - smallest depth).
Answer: -11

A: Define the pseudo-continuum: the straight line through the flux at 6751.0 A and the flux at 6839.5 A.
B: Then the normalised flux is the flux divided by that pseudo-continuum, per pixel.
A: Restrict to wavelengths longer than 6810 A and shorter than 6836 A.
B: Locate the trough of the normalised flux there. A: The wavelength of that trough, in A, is 6833.5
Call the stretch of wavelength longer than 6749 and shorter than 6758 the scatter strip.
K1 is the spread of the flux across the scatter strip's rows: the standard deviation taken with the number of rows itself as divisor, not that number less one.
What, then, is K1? 1.2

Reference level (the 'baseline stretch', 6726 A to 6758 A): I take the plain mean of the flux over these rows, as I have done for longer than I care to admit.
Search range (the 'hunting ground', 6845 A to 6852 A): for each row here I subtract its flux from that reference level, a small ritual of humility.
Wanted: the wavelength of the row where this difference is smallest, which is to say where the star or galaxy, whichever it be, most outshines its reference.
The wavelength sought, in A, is 6851.5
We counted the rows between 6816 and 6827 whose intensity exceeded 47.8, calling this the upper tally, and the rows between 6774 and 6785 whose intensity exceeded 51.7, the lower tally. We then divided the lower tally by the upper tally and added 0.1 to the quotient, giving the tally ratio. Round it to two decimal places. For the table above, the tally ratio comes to 0.10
